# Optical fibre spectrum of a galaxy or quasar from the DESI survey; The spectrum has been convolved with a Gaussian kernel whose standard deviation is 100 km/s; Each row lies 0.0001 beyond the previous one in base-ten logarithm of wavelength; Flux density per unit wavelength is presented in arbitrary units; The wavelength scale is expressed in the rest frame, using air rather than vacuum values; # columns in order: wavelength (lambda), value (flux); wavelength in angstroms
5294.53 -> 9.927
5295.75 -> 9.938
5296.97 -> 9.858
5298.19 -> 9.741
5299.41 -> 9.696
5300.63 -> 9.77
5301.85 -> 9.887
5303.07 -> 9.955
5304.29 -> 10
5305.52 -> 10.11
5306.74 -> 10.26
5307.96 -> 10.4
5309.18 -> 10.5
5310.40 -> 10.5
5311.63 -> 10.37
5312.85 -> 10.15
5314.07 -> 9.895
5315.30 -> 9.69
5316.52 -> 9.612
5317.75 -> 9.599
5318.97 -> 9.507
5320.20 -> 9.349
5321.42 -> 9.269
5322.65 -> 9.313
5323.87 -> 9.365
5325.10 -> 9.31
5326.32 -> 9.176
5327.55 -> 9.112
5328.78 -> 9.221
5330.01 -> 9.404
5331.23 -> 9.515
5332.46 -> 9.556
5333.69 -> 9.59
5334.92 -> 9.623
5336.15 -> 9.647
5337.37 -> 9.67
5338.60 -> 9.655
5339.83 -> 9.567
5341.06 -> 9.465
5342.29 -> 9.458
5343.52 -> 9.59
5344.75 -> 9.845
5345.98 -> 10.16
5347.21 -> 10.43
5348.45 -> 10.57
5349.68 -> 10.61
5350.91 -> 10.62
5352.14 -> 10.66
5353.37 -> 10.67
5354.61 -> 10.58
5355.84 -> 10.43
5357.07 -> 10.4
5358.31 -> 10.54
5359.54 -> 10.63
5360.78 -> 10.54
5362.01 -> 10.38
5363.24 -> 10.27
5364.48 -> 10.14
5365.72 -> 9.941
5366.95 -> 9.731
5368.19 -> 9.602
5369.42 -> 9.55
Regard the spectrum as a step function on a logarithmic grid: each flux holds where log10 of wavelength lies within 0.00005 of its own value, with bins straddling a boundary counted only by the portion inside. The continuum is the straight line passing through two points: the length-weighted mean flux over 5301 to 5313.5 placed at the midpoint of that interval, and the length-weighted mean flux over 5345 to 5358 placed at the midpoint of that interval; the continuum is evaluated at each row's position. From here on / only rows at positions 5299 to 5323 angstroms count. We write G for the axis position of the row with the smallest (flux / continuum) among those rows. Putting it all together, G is 5321.42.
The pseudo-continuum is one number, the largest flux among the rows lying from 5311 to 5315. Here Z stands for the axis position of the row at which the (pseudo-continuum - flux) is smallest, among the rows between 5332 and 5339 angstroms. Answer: 5337.37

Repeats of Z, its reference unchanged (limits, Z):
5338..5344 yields 5338.60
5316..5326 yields 5316.52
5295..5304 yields 5303.07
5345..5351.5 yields 5350.91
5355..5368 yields 5359.54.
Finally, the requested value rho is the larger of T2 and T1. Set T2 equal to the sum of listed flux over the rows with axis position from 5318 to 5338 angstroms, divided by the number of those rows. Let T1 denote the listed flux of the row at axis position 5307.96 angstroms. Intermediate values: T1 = 10.4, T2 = 9.41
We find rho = 10.4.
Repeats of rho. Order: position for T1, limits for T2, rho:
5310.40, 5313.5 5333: 10.5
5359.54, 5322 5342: 10.6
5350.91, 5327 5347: 10.6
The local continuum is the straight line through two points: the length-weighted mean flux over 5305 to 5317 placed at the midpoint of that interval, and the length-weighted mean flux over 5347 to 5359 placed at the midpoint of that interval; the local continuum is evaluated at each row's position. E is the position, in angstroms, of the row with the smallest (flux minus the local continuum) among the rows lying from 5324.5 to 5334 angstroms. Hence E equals 5327.55 angstroms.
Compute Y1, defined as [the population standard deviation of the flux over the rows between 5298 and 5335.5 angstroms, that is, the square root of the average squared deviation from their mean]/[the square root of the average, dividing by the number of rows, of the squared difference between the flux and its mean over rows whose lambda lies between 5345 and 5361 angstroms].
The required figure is 2.94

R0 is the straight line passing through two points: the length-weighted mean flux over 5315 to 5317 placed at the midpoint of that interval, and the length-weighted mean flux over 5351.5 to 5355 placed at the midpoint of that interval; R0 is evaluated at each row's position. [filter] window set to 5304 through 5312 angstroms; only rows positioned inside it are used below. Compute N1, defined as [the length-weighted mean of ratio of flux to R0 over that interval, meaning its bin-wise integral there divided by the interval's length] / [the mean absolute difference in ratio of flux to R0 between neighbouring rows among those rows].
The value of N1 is 110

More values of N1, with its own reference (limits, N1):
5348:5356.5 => 176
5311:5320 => 56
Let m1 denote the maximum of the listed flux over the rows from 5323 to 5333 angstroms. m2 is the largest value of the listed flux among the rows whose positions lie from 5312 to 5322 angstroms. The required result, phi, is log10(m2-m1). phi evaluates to -0.23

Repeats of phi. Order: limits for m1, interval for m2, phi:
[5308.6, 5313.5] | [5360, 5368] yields -1.40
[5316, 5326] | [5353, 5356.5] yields 0.02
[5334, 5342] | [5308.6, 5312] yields -0.08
